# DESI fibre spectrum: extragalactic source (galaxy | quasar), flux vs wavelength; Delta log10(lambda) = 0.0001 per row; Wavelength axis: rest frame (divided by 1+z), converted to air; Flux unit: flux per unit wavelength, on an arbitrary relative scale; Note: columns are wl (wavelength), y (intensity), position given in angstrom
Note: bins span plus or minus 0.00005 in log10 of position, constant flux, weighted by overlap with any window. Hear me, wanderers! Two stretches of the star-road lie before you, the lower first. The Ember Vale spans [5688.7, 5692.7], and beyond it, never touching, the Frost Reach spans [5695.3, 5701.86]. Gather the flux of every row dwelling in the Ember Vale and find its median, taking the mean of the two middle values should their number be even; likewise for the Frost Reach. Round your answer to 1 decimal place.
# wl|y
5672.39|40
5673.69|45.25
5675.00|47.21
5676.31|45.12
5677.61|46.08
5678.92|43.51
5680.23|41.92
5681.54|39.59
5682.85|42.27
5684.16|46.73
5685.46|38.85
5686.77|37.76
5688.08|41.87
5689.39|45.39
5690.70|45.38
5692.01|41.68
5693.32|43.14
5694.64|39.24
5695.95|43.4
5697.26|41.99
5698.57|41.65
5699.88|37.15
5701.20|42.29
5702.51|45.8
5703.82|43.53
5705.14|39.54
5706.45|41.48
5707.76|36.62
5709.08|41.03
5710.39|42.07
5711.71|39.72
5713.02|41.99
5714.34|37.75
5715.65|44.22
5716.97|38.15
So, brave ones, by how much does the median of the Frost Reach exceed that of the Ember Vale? -3.4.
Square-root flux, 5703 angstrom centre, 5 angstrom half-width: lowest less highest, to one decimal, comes -0.7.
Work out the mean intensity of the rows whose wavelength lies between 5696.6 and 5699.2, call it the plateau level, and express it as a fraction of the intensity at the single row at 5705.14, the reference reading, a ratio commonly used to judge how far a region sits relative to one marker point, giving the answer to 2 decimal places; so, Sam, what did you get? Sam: 1.06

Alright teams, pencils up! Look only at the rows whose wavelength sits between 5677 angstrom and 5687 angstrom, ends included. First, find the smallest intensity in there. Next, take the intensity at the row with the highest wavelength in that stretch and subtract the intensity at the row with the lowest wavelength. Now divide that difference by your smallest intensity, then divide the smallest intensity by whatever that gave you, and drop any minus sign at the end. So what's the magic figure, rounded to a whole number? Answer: 171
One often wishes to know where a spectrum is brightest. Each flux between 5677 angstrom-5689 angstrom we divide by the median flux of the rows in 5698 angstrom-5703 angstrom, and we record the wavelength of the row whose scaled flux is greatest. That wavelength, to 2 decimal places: 5684.16 angstrom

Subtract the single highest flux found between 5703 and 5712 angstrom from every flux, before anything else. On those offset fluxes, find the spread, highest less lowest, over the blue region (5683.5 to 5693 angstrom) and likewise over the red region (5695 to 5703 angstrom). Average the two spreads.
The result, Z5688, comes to 8.8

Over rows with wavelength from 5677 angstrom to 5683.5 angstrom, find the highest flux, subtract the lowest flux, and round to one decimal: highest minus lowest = 6.5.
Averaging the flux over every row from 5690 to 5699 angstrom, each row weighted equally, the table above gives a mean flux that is 42.4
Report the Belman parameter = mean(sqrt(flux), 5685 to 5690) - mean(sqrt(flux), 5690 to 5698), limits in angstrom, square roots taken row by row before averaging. -0.12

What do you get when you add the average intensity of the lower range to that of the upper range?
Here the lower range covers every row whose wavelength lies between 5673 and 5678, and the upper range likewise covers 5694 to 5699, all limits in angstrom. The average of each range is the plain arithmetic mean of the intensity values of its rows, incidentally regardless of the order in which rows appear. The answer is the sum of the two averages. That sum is 87.5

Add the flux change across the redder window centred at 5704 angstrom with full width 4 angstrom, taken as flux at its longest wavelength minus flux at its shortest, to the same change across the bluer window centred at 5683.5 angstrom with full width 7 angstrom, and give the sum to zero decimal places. -10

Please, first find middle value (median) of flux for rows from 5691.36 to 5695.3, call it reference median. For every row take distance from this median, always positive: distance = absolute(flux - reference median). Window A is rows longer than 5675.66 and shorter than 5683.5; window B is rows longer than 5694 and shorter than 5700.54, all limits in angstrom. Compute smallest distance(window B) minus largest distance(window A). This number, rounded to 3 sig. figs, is -4.37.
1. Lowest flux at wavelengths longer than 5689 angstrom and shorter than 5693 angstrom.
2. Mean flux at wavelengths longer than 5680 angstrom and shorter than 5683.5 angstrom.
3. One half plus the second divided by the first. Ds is 1.49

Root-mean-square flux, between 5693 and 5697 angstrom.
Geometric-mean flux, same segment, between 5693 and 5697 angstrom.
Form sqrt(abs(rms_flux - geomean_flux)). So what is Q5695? 0.30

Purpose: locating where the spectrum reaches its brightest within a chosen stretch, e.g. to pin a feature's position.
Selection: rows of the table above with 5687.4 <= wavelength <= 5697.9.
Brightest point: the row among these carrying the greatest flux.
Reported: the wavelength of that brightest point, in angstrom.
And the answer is 5689.39 angstrom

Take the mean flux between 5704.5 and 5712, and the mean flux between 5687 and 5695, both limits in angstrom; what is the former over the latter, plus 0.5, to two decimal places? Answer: 1.44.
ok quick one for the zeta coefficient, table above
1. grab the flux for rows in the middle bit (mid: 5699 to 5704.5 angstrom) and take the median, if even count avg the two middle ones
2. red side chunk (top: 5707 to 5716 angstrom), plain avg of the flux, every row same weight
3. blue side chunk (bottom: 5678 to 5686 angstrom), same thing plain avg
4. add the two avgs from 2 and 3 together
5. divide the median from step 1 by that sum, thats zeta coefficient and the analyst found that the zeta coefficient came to 0.519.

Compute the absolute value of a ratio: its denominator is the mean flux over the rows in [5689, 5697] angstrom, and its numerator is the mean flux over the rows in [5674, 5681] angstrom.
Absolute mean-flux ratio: 1.04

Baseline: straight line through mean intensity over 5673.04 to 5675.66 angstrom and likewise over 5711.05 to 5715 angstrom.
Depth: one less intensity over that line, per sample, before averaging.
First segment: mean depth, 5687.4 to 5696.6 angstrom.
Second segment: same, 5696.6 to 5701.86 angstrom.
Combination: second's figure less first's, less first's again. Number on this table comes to 0.012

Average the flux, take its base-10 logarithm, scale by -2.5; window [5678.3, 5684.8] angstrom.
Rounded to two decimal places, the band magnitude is -4.08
